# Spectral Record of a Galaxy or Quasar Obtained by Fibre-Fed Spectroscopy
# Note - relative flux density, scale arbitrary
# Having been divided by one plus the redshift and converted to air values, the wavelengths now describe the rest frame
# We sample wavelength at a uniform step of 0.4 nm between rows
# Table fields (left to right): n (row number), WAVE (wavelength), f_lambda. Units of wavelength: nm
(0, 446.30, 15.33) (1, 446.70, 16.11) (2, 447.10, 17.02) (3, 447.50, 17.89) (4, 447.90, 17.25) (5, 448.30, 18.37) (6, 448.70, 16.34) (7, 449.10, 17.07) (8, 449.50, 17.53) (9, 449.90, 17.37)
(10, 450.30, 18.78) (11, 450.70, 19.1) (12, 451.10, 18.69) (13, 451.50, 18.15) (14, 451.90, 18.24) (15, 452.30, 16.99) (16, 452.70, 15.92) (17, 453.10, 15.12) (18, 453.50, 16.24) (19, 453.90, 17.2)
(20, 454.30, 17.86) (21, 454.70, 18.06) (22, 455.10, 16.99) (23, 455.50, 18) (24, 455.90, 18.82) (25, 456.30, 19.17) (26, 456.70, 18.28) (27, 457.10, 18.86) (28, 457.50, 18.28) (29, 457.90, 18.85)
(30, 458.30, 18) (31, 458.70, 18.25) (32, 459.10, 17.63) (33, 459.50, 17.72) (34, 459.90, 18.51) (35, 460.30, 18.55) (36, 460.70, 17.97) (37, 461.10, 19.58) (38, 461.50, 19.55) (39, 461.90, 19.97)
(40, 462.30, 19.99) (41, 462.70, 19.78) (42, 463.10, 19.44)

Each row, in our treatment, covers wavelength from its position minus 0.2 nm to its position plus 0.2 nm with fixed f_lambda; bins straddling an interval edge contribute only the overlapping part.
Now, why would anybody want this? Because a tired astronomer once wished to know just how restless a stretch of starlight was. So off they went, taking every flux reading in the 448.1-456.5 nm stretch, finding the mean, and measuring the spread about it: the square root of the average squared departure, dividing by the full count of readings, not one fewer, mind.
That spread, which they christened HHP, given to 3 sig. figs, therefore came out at 1.07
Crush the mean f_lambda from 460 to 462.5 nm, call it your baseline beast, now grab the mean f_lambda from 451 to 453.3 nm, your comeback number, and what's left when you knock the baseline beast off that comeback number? -2.1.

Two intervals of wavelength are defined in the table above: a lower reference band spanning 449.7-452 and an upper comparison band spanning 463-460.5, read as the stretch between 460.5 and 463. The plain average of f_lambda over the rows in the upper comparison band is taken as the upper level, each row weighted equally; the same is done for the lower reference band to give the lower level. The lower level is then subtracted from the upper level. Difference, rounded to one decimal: 1.1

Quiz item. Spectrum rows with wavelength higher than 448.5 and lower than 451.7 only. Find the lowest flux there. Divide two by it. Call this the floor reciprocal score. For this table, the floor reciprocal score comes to 0.122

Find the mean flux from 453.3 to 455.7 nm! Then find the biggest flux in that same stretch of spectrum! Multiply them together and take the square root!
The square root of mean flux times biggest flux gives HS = 17.7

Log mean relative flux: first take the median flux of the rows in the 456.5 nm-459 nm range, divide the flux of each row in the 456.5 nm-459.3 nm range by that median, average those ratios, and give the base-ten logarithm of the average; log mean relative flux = 0.001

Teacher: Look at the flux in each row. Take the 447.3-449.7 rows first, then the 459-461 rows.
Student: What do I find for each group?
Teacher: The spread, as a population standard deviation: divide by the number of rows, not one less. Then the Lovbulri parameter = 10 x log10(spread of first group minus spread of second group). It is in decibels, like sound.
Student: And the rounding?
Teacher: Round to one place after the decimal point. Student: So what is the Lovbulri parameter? -6.0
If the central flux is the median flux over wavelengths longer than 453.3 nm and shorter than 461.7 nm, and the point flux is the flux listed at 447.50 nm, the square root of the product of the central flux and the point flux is 18.1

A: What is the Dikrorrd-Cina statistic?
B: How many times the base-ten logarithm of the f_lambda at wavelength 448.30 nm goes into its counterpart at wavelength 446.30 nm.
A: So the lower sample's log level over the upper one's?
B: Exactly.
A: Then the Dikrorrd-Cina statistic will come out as 0.94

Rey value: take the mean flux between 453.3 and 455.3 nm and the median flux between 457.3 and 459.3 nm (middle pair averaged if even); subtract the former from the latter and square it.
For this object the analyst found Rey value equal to 1.0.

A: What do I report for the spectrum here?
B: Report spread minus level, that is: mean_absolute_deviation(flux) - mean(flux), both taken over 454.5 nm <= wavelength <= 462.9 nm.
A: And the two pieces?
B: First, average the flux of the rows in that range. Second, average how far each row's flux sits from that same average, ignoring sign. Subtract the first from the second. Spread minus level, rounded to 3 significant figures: -17.9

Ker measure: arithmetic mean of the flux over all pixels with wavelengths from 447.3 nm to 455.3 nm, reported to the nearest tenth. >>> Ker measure 17.5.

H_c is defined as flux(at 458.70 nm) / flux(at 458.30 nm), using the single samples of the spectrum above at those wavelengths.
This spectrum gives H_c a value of 1.01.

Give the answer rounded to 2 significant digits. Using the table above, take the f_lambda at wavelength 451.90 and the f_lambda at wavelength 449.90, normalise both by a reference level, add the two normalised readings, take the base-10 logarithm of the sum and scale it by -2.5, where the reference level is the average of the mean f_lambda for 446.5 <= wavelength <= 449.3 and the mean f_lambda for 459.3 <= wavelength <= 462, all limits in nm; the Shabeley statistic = -0.74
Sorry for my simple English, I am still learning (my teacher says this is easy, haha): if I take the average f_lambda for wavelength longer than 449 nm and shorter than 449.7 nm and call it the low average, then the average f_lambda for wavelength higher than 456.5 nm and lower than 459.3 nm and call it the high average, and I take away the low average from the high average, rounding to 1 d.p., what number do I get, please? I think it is 1.0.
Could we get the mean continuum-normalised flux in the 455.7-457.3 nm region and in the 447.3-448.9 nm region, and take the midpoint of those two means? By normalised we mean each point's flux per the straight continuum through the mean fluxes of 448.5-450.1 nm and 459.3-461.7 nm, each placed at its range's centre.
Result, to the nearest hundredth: 1.04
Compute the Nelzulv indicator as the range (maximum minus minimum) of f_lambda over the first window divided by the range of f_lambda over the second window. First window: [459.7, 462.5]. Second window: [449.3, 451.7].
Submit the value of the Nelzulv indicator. 1.2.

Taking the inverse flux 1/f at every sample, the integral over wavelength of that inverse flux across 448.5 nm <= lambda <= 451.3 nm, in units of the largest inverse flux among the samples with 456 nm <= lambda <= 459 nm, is 2.8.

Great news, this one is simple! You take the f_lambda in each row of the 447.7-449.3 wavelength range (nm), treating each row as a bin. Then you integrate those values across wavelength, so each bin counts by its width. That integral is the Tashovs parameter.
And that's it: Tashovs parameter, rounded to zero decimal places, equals 28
